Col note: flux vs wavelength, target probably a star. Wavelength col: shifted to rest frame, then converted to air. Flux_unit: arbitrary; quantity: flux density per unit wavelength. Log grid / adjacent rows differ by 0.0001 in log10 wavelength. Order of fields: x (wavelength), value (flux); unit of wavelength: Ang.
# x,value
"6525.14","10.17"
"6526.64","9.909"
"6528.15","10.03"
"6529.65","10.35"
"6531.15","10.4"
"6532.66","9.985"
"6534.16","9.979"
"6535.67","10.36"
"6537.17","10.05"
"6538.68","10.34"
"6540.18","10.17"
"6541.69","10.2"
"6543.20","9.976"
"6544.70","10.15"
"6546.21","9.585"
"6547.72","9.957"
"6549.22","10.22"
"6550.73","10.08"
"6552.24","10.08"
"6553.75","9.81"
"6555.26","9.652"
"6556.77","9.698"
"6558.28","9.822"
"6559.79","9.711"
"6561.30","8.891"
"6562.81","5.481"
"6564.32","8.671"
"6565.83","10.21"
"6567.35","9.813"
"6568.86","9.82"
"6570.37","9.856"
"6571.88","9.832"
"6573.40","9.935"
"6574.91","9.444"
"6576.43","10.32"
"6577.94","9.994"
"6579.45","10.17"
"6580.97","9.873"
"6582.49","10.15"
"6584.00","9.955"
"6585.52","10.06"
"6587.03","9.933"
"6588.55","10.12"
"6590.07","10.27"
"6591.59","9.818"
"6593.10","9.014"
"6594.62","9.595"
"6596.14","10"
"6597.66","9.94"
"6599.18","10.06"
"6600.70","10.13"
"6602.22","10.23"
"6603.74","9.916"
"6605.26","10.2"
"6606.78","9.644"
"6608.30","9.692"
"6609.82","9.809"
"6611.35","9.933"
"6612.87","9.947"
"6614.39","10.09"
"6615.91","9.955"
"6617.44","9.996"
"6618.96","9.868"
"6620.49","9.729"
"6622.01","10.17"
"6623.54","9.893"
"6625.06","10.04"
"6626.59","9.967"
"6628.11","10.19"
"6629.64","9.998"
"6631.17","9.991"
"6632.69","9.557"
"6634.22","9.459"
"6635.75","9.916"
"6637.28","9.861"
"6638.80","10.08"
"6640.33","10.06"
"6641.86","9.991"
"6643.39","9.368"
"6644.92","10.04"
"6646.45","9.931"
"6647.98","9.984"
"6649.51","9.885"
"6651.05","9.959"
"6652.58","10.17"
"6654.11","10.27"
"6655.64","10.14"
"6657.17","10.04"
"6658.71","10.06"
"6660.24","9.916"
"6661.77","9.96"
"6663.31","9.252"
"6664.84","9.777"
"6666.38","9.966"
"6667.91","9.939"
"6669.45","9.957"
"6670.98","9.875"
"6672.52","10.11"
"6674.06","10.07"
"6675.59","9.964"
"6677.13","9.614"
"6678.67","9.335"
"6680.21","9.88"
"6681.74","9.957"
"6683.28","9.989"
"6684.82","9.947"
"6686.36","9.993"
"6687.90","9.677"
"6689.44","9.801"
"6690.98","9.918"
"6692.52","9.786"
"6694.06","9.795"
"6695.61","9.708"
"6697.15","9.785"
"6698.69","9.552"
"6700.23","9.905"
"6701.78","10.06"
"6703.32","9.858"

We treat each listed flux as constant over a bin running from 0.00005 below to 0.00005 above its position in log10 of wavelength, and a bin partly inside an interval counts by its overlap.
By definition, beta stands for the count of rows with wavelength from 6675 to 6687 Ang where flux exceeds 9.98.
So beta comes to 2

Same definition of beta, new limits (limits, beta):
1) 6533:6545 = 6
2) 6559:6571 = 1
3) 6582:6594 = 4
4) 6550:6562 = 2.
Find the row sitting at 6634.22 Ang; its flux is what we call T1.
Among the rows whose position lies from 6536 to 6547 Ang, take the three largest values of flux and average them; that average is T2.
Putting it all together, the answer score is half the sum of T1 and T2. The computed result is 9.8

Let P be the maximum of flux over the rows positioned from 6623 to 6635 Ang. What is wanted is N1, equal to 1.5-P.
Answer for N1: -8.690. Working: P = 10.19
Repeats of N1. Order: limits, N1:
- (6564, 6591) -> -8.820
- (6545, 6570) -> -8.720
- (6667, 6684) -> -8.610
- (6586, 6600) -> -8.770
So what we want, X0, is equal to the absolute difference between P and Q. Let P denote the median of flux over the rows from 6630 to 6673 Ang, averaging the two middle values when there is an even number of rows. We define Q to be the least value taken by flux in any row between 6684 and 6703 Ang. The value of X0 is 0.4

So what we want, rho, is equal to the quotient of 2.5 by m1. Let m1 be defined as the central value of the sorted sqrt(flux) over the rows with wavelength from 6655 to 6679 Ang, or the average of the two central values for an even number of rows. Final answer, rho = 0.792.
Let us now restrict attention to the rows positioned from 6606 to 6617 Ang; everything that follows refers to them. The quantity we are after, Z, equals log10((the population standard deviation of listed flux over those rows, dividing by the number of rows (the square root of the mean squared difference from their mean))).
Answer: -0.83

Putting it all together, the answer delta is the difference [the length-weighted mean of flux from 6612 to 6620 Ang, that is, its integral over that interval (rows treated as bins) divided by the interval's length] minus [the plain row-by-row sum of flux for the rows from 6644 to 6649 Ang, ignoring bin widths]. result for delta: -20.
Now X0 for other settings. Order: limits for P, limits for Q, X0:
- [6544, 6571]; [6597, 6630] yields 0.2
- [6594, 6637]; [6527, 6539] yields 0.0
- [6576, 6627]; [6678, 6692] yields 0.6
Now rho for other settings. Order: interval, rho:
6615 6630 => 0.791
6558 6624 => 0.793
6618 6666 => 0.792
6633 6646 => 0.792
